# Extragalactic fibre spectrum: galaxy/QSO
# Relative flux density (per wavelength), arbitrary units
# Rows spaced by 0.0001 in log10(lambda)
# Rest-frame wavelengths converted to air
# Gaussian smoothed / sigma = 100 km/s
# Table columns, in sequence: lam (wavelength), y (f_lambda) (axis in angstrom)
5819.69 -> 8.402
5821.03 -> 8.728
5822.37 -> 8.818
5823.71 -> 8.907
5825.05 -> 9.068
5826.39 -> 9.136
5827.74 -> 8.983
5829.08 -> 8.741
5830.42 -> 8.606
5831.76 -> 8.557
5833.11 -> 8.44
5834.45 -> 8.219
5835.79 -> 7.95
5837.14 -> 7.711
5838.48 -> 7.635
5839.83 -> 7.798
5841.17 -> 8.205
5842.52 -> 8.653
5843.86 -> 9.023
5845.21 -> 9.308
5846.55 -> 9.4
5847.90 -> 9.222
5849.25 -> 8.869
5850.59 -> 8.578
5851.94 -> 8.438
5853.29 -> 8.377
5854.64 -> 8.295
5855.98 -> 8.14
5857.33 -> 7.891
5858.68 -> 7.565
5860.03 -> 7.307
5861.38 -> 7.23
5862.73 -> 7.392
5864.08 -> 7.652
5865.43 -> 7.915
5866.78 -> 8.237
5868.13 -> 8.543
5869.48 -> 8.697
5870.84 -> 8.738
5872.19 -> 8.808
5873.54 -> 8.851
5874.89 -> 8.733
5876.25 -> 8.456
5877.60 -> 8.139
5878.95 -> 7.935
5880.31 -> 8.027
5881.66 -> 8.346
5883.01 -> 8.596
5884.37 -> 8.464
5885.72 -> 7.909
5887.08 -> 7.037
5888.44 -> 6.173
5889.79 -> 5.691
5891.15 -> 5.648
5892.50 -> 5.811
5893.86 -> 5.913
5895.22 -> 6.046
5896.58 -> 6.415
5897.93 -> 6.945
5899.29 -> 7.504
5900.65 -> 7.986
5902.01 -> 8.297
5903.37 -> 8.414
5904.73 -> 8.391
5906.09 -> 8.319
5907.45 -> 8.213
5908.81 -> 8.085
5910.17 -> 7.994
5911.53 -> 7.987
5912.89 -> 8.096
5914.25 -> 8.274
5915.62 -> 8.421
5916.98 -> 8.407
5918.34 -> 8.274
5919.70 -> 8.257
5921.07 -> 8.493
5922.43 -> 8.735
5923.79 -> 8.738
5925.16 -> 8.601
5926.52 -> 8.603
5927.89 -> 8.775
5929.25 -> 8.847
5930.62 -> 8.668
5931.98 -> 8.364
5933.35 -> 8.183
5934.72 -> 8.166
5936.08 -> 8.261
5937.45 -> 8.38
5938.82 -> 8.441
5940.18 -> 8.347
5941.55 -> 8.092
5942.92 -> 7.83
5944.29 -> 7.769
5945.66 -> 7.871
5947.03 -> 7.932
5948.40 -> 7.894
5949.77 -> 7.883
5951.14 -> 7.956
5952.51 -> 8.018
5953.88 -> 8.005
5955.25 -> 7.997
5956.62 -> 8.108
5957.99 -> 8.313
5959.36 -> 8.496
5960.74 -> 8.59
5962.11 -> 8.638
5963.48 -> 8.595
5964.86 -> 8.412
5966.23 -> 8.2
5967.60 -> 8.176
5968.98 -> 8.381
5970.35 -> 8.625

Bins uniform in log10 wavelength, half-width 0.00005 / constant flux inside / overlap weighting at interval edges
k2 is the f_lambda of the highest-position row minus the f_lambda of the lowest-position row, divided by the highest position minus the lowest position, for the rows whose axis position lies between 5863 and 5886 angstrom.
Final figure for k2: 0.012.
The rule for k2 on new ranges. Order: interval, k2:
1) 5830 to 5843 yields 0.004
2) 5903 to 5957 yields -0.006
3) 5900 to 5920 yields 0.014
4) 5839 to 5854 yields 0.043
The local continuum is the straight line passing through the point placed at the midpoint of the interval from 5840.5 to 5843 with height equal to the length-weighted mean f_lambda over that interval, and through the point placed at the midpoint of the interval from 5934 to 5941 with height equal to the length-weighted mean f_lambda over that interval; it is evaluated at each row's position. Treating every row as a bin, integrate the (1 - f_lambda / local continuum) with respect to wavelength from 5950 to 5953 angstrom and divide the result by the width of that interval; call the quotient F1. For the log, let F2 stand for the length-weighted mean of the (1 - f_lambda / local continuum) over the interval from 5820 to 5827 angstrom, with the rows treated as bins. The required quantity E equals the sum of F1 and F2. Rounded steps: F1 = 0.04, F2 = -0.057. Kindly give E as -0.02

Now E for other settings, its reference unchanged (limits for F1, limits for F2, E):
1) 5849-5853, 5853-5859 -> 0.02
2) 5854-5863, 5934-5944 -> 0.10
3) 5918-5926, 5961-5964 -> -0.06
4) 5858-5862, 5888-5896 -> 0.42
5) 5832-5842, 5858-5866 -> 0.15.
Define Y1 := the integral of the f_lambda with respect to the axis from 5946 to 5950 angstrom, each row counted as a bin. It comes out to 32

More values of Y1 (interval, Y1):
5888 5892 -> 23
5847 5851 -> 36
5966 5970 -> 33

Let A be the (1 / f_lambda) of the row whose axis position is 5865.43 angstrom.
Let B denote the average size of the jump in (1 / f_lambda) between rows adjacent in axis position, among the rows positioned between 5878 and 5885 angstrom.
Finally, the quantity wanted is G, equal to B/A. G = 0.023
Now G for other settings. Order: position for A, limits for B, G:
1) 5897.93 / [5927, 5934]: 0.018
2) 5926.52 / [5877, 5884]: 0.028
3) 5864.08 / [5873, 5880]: 0.025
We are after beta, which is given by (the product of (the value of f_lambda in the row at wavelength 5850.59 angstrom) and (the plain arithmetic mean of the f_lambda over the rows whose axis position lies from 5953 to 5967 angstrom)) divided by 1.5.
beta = 48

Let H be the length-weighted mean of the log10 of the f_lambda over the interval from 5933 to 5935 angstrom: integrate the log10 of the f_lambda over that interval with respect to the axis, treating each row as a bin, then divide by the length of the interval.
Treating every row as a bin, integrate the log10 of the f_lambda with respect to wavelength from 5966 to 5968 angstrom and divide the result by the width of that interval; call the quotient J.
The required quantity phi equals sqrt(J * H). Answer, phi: 0.913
